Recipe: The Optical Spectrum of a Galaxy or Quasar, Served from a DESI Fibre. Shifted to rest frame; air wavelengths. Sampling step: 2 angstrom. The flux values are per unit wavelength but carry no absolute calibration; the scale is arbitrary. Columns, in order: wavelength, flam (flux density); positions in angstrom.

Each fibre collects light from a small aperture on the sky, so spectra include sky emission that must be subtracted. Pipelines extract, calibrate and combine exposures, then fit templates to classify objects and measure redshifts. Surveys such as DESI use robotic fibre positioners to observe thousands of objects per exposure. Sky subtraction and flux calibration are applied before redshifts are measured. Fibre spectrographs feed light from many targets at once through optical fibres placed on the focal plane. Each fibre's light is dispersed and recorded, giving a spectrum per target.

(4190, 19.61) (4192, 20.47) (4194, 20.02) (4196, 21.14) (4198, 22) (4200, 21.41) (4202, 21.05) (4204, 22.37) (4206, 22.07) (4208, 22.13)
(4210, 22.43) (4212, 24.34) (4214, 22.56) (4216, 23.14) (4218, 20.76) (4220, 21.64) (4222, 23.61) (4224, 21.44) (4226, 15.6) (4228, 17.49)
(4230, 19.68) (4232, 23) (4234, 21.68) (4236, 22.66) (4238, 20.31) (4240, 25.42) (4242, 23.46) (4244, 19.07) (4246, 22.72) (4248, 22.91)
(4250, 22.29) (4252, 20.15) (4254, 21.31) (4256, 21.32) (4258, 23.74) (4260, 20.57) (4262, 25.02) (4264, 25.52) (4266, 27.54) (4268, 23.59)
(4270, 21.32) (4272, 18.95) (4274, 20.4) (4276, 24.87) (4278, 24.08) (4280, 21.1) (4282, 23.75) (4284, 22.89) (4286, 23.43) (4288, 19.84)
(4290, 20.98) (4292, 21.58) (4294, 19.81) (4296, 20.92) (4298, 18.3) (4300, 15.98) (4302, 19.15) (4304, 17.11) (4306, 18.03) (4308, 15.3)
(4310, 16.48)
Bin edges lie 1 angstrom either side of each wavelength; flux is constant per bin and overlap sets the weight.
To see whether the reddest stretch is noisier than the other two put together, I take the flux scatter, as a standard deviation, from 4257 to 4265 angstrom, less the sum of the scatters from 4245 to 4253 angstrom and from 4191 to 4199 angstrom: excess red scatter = 0.1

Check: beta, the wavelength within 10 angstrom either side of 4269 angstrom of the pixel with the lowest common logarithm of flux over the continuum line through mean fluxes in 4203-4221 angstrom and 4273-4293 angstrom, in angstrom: 4272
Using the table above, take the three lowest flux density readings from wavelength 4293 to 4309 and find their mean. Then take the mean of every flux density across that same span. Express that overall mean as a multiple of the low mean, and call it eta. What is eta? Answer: 1.12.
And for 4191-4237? 1.22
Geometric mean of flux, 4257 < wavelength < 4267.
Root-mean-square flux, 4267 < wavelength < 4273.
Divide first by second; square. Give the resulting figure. 1.3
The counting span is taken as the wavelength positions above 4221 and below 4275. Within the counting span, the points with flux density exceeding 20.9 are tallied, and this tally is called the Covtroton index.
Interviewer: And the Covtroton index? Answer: 18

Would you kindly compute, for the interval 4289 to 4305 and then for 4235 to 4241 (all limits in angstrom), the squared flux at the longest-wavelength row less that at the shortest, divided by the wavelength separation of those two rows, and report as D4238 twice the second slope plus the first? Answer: 56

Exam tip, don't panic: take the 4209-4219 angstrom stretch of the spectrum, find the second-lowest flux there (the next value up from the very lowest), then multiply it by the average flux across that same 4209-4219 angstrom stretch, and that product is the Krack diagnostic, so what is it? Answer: 508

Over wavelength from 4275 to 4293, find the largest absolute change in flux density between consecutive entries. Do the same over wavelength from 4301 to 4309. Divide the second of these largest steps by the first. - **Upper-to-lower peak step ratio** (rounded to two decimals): 0.76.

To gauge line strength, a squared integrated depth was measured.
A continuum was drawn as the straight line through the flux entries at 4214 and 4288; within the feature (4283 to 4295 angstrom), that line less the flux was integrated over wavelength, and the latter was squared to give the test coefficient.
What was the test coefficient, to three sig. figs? 377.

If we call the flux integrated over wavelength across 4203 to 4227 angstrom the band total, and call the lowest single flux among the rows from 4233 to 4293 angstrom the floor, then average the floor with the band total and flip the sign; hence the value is -272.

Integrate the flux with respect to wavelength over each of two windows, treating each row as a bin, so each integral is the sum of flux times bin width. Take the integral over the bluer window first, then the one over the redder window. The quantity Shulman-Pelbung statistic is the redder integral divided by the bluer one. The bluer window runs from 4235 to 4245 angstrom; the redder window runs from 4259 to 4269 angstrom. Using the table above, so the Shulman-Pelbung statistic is 1.10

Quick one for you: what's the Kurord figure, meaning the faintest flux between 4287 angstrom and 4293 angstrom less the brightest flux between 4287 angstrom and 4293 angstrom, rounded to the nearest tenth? -1.7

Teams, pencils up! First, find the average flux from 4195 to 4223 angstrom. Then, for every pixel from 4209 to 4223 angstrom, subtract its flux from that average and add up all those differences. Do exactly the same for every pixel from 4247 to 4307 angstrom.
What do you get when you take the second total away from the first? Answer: -22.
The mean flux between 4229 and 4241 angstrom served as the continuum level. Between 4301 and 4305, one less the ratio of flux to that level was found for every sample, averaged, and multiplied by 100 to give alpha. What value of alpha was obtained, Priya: 18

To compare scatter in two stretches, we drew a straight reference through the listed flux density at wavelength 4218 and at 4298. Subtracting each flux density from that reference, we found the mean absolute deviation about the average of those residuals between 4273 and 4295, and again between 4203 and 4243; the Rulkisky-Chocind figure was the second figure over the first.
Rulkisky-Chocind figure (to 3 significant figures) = 1.02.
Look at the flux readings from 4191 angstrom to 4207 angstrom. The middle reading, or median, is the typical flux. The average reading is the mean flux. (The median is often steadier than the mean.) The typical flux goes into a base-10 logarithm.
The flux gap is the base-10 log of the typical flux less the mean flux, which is -20.0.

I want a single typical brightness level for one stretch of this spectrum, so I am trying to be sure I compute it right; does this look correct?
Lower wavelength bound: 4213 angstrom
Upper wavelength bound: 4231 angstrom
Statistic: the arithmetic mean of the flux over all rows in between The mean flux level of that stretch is 20.7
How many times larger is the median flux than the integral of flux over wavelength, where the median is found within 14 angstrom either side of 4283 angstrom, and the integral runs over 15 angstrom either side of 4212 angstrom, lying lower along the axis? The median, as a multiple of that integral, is 0.032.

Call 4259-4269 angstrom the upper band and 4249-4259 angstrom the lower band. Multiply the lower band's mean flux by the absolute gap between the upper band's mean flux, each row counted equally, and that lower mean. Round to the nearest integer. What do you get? 58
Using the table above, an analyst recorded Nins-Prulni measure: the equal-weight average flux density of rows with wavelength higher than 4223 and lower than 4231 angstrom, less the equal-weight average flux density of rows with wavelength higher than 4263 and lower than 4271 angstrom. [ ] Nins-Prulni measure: -6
